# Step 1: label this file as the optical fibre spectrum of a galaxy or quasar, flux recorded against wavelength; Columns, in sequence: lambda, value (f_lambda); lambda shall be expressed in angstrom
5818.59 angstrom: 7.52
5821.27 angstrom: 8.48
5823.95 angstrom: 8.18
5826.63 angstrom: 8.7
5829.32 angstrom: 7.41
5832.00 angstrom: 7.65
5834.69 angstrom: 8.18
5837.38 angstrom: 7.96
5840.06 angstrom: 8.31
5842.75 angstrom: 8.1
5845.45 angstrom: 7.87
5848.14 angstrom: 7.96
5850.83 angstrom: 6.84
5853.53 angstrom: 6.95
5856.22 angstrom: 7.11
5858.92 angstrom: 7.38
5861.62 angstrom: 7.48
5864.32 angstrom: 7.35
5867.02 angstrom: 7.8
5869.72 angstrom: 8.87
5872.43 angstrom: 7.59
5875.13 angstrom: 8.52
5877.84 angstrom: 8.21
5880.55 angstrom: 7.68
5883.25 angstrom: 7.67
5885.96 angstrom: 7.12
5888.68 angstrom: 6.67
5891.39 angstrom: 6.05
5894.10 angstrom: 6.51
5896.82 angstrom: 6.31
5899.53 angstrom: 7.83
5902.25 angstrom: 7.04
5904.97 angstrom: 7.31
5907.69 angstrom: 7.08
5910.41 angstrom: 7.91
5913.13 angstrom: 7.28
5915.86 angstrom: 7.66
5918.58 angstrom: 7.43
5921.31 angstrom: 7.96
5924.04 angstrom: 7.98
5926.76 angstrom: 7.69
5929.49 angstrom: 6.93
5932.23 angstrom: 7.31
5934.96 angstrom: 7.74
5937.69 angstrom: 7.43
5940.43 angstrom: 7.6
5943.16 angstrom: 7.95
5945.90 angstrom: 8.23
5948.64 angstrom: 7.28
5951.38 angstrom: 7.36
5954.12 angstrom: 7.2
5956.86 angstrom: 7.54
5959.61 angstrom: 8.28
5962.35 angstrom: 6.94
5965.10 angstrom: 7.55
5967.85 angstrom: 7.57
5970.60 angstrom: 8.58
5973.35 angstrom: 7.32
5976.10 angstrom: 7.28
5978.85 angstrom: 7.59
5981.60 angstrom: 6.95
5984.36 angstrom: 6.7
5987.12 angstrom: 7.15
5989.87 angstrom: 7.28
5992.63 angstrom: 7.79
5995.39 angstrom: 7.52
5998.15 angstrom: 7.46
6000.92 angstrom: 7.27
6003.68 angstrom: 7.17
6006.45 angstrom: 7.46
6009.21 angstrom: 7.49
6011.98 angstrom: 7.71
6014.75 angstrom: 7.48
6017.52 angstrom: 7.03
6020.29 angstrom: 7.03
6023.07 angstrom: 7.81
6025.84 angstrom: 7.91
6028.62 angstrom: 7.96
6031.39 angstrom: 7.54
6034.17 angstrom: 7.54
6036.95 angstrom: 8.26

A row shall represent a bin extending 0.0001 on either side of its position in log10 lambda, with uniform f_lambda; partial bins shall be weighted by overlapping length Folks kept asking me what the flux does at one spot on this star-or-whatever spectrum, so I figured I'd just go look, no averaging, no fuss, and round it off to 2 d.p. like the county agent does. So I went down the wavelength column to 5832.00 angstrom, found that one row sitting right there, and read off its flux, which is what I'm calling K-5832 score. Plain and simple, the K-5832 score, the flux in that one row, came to 7.65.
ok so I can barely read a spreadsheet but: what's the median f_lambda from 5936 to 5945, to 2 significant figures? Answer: 7.6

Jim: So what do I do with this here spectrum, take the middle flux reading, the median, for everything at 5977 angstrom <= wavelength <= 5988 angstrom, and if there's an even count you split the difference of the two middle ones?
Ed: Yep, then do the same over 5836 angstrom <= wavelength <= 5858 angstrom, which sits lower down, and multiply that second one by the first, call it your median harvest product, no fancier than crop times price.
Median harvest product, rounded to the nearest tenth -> 55.8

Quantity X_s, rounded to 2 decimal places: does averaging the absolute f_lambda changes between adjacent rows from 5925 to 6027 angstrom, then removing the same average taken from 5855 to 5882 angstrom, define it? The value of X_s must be -0.17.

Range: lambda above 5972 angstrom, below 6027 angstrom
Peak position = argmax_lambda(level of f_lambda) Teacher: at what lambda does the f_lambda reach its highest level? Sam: 6025.84 angstrom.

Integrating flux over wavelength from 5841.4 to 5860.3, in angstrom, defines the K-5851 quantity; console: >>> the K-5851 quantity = 141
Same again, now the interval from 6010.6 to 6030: 147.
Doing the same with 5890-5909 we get 131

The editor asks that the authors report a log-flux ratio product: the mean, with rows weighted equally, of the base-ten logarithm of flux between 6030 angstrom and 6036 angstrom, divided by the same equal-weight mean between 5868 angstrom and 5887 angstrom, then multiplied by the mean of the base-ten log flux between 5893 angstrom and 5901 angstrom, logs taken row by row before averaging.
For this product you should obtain 0.82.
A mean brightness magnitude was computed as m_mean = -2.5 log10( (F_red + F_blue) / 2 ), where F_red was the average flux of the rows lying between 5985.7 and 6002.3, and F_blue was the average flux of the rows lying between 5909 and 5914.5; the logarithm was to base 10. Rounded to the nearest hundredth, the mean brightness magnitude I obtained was -2.19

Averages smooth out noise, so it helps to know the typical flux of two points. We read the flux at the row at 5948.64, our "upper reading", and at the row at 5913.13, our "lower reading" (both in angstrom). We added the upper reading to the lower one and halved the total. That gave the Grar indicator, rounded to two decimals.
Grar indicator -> 7.28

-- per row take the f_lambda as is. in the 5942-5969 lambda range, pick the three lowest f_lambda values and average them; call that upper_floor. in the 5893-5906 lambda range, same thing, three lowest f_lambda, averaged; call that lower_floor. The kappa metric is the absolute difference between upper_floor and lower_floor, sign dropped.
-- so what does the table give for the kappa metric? 0.52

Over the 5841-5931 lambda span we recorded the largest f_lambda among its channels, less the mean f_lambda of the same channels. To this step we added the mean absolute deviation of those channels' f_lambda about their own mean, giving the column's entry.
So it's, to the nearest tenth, 1.9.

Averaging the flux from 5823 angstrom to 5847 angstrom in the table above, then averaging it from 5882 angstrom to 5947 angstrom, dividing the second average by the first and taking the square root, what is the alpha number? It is 0.957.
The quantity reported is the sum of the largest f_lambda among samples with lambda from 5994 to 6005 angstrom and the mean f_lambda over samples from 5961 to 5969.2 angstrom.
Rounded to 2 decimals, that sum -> 14.87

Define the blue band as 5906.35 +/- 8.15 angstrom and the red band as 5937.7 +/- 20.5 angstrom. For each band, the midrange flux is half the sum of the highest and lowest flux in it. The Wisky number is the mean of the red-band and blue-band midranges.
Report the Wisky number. 7.53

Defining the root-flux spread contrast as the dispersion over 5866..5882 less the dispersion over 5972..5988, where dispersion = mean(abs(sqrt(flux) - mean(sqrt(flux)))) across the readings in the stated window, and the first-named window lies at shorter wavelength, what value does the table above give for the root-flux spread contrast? 0.031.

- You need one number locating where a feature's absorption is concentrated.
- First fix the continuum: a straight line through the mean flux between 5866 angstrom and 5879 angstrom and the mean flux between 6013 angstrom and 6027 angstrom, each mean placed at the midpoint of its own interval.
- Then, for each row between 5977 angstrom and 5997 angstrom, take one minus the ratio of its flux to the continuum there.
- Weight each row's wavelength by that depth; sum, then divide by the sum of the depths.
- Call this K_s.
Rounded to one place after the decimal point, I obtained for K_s 5984.3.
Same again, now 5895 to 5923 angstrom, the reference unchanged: 5905.2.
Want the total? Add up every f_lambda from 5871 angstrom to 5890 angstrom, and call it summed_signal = 53.5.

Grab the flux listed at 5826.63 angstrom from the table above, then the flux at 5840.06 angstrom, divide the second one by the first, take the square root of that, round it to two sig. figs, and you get 0.98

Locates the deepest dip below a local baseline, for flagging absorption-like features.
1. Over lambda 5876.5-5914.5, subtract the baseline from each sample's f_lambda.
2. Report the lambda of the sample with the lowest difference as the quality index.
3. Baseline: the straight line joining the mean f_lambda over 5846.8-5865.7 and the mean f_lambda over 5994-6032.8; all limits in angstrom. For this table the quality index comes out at 5891.39 angstrom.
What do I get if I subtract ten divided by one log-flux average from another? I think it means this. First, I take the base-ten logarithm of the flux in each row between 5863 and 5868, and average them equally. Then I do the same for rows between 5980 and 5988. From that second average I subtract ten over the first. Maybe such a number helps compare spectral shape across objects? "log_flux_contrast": -10.5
